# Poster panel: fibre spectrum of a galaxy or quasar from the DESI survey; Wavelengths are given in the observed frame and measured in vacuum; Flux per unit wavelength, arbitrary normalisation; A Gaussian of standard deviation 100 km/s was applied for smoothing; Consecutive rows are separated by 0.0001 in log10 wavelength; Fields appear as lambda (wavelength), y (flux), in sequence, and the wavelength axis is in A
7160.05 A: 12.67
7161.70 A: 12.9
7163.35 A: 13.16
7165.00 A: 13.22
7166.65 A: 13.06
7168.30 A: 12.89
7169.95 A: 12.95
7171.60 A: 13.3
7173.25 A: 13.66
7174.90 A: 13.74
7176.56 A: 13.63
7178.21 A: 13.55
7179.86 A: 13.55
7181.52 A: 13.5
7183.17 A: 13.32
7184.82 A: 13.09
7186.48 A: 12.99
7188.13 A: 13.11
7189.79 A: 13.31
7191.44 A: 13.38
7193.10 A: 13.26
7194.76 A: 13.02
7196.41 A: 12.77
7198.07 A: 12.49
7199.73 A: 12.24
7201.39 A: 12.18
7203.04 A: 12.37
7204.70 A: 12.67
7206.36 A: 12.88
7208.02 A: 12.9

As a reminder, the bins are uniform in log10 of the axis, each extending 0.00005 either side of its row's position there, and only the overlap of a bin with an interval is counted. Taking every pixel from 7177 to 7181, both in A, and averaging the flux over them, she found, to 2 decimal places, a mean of 13.55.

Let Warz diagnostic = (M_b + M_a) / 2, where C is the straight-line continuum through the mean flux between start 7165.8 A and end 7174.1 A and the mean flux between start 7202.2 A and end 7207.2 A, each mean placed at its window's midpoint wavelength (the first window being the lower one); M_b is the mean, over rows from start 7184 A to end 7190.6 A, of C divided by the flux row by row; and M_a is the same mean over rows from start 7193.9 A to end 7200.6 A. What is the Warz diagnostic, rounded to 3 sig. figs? 0.997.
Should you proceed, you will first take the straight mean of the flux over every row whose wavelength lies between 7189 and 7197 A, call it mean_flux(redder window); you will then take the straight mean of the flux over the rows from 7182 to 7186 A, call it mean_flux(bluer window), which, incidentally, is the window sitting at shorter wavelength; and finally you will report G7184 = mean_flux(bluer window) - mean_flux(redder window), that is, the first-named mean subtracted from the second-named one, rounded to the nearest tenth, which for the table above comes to 0.1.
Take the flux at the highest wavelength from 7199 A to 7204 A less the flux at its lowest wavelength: 0.1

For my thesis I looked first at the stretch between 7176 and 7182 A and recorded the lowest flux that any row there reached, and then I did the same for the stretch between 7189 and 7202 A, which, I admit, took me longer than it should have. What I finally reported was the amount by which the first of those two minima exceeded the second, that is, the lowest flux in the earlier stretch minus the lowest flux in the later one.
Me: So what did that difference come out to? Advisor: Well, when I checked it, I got 1.3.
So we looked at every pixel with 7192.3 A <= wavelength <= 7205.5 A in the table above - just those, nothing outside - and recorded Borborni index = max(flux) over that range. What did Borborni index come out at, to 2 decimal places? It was 13.26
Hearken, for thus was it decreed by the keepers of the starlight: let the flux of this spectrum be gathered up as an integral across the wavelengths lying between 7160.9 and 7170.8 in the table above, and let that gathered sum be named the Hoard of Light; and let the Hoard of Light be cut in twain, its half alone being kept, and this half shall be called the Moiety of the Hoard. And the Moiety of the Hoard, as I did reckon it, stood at 64.5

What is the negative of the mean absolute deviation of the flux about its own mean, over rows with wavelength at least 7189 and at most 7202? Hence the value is -0.41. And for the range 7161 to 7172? -0.14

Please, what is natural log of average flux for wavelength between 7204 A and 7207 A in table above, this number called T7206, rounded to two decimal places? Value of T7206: 2.55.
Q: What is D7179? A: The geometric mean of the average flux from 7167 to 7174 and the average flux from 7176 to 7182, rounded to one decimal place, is 13.4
